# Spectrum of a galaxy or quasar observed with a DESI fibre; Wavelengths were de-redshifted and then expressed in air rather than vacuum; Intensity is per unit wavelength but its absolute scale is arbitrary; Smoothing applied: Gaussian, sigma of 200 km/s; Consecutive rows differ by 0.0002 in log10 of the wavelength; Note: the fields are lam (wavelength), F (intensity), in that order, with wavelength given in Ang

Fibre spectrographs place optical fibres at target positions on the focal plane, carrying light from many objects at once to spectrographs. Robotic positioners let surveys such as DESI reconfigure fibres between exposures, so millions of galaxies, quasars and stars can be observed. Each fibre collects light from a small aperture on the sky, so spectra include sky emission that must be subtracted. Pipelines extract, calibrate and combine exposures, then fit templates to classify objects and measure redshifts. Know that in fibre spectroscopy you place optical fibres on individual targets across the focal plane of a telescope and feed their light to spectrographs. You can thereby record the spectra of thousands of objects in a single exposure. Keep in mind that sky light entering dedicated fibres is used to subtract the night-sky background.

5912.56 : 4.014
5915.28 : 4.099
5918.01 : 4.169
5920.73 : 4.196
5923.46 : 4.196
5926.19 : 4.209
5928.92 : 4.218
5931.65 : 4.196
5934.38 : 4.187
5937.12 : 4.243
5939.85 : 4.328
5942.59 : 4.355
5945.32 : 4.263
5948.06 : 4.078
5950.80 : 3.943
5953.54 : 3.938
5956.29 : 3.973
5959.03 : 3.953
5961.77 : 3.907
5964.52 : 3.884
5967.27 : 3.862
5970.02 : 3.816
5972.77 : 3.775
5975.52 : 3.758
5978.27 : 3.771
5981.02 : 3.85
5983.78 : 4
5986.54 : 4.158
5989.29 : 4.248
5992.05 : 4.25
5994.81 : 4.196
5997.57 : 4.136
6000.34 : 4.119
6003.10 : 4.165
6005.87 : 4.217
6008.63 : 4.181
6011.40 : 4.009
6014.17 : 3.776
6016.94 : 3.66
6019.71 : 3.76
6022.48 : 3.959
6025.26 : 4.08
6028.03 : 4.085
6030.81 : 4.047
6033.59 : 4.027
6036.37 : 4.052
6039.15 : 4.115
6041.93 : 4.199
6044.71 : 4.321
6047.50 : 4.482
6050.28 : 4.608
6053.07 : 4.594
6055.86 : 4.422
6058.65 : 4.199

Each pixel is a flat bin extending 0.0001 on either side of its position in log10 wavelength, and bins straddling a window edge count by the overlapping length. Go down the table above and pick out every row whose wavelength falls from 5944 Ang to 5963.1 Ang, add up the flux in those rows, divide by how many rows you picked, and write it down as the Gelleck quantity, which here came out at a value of 4.01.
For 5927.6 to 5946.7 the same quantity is 4.26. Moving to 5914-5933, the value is 4.18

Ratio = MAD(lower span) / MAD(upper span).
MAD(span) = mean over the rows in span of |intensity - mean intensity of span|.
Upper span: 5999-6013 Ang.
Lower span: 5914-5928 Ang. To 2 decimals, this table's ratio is 0.54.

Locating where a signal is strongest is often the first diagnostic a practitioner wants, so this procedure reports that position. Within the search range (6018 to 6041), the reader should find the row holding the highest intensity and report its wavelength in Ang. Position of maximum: 6039.15 Ang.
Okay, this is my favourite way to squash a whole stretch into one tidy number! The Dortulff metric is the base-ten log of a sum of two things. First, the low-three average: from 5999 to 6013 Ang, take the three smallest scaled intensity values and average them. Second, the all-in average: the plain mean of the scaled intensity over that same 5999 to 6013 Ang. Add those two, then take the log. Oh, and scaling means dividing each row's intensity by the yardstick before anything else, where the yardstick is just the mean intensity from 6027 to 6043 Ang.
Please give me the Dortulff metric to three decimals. 0.304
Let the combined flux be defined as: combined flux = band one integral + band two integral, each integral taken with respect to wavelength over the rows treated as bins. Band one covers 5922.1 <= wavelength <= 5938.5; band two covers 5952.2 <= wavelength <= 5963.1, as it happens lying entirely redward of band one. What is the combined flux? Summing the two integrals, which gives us 112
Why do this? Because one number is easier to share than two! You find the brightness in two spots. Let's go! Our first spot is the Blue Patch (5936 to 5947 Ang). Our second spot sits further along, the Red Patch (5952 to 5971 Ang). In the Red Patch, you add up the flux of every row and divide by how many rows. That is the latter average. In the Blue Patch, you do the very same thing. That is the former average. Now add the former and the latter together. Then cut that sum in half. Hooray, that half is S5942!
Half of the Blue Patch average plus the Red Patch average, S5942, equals 4.10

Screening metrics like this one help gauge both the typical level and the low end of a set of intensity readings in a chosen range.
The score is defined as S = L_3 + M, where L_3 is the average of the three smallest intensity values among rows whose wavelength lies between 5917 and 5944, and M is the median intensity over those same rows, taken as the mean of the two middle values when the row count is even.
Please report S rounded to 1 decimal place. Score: 8.4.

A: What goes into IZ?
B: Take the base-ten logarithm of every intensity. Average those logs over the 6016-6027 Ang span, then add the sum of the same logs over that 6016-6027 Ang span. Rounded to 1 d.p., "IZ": 2.9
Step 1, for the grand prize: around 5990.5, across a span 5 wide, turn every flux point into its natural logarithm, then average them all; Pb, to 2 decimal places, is 1.45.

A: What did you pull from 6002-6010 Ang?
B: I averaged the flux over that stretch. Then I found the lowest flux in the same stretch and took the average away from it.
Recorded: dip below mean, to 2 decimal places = -0.02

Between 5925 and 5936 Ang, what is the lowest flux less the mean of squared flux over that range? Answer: -13.5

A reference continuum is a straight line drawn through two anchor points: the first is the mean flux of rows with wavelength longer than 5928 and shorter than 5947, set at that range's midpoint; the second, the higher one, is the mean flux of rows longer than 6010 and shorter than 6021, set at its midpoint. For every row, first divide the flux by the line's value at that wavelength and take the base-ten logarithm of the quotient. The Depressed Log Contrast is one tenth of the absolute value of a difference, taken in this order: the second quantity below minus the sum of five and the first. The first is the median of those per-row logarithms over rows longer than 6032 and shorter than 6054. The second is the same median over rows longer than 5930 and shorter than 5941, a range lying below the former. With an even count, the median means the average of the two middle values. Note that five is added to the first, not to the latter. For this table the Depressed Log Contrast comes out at 0.507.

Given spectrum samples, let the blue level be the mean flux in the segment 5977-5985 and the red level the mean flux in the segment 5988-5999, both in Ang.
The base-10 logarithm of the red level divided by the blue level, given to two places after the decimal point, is 0.04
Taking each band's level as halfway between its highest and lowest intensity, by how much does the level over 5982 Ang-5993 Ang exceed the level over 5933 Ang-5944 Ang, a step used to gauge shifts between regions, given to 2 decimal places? -0.15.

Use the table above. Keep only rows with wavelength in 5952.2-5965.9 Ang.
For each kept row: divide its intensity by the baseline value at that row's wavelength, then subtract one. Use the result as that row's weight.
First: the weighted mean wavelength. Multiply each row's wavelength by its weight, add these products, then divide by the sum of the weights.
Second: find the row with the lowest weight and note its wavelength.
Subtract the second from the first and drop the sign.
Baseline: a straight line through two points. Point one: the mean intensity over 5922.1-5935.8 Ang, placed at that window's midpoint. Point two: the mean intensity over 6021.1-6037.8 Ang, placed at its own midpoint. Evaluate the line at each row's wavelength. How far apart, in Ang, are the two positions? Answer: 5.2 Ang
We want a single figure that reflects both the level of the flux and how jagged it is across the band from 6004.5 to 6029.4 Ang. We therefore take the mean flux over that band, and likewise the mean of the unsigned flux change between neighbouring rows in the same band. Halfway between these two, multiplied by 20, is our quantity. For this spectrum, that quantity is 40.9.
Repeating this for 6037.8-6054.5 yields 44.9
